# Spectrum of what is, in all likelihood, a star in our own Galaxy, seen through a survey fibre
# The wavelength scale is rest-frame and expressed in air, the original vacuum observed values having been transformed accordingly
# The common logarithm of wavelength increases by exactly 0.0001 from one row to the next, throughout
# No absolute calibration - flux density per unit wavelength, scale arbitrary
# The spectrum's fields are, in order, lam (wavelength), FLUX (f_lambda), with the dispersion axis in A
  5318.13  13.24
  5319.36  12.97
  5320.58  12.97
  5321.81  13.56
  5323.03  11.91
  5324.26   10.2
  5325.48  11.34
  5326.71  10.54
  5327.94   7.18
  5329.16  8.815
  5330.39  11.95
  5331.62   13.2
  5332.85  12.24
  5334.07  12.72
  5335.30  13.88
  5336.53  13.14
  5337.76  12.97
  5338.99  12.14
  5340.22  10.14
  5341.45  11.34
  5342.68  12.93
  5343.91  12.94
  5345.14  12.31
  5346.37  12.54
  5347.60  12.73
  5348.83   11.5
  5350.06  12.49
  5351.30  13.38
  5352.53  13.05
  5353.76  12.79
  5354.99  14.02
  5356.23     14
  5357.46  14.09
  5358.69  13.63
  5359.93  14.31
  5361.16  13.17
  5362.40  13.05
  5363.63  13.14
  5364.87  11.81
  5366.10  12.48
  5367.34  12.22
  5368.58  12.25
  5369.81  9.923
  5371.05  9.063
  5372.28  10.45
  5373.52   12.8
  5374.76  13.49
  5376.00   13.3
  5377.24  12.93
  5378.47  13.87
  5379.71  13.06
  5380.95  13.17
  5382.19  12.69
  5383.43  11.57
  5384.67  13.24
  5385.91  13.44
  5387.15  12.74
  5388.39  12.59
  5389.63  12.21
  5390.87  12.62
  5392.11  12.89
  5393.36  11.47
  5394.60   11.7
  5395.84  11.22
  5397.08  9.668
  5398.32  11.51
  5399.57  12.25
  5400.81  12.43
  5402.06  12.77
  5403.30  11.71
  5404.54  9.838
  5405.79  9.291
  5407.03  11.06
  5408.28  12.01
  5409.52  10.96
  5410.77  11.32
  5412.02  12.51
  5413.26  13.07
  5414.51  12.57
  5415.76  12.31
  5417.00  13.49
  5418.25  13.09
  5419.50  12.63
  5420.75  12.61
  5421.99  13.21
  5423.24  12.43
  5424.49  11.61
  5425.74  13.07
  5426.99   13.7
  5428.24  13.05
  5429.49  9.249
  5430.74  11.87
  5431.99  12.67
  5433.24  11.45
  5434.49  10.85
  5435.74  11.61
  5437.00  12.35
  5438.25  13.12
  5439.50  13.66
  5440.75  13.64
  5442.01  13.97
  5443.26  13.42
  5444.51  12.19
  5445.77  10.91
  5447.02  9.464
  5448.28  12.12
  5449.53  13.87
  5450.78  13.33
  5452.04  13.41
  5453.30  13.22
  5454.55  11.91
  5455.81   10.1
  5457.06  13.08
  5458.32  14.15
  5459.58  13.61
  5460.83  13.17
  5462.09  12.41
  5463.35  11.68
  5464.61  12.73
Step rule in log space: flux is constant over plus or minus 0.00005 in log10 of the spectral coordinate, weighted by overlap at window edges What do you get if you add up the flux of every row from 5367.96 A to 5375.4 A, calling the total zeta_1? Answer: 68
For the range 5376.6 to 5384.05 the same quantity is 77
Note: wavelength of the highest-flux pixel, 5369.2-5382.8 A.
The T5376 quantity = 5378.47 A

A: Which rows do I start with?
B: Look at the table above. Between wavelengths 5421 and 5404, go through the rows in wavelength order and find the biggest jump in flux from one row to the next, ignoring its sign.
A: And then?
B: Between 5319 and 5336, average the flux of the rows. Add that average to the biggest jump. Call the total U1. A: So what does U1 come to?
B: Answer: 13.4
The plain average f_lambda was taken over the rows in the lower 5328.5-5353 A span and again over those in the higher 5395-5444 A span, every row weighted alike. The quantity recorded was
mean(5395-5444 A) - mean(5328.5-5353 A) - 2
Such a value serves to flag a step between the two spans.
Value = -2.2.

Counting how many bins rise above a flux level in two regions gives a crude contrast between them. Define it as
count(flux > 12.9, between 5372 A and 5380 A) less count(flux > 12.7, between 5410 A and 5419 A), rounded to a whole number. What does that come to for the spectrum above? 2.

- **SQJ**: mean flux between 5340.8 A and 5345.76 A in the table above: 12.4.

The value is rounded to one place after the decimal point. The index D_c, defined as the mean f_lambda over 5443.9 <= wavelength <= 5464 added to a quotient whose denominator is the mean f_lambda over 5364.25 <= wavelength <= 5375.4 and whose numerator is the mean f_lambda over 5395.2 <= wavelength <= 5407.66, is 13.4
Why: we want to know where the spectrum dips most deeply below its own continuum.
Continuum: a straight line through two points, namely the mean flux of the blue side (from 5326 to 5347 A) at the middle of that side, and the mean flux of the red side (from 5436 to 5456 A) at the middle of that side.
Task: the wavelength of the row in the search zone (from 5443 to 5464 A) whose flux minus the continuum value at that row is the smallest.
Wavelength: 5447.02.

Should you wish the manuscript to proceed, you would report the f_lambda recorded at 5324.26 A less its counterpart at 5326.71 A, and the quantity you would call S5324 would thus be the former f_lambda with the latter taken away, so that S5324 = -0.3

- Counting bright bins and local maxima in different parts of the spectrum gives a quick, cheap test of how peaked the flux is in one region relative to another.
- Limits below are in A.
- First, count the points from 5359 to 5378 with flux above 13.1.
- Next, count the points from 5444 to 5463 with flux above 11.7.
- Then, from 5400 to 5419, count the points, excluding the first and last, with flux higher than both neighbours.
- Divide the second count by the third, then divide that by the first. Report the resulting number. 0.60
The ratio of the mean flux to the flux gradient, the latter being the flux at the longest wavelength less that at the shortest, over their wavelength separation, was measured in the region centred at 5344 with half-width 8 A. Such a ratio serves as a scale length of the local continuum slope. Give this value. 760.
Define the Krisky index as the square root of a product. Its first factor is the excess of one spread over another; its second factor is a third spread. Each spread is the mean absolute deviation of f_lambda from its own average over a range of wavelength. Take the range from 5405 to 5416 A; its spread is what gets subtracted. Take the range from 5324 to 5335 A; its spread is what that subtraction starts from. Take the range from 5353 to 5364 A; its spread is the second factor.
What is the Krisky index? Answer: 0.55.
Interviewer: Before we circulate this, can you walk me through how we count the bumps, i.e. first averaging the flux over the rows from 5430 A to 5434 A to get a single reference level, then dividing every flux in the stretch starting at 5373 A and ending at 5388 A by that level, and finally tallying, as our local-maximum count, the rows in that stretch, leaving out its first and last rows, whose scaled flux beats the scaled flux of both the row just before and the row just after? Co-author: 4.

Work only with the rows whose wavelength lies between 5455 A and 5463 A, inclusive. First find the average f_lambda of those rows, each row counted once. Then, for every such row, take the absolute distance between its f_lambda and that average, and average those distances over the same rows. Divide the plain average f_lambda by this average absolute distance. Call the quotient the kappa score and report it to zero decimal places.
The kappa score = 13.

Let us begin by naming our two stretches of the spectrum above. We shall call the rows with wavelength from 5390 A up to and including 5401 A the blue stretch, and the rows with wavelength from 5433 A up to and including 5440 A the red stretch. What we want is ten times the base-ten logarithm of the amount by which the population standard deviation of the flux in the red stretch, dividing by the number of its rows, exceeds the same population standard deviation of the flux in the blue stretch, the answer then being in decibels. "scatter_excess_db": -12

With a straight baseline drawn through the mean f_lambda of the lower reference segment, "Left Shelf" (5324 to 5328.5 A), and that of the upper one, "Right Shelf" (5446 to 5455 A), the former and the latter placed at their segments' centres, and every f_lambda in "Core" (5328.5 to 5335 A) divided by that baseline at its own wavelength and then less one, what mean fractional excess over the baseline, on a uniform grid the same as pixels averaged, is 0.19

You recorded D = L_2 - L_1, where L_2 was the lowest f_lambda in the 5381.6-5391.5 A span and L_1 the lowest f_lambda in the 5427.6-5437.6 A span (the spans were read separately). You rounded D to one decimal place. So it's 2.3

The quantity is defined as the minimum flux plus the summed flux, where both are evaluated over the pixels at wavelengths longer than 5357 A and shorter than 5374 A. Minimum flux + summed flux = 181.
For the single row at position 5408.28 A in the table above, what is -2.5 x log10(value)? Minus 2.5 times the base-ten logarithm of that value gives -2.70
